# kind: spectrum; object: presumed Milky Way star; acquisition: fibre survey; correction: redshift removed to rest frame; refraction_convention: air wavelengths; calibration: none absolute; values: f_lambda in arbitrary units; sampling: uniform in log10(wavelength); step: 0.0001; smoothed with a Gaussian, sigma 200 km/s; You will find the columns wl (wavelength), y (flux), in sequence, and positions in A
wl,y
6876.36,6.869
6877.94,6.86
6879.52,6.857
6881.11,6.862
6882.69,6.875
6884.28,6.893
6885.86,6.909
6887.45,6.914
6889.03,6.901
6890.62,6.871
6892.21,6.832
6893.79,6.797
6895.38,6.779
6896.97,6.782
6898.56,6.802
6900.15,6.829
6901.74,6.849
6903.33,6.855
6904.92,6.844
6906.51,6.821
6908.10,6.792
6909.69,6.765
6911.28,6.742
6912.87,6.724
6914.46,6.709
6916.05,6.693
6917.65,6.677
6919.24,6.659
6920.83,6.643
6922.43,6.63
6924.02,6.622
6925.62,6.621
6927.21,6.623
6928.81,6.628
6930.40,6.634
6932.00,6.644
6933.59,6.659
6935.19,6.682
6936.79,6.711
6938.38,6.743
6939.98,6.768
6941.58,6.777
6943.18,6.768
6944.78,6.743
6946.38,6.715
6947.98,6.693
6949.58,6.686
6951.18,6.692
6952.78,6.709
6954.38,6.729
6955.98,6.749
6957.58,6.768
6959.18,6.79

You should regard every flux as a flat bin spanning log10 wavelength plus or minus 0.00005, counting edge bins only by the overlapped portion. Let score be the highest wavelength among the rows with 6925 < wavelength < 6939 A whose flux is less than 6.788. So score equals 6938.38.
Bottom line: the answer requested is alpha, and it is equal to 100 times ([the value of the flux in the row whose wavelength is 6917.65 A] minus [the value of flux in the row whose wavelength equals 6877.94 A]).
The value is -18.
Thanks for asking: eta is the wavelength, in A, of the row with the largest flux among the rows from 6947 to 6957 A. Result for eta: 6955.98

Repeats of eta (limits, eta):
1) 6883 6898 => 6887.45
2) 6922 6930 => 6922.43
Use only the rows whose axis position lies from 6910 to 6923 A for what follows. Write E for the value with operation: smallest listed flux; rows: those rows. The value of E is 6.63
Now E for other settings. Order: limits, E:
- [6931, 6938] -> 6.644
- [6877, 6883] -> 6.857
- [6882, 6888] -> 6.875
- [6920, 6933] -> 6.621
